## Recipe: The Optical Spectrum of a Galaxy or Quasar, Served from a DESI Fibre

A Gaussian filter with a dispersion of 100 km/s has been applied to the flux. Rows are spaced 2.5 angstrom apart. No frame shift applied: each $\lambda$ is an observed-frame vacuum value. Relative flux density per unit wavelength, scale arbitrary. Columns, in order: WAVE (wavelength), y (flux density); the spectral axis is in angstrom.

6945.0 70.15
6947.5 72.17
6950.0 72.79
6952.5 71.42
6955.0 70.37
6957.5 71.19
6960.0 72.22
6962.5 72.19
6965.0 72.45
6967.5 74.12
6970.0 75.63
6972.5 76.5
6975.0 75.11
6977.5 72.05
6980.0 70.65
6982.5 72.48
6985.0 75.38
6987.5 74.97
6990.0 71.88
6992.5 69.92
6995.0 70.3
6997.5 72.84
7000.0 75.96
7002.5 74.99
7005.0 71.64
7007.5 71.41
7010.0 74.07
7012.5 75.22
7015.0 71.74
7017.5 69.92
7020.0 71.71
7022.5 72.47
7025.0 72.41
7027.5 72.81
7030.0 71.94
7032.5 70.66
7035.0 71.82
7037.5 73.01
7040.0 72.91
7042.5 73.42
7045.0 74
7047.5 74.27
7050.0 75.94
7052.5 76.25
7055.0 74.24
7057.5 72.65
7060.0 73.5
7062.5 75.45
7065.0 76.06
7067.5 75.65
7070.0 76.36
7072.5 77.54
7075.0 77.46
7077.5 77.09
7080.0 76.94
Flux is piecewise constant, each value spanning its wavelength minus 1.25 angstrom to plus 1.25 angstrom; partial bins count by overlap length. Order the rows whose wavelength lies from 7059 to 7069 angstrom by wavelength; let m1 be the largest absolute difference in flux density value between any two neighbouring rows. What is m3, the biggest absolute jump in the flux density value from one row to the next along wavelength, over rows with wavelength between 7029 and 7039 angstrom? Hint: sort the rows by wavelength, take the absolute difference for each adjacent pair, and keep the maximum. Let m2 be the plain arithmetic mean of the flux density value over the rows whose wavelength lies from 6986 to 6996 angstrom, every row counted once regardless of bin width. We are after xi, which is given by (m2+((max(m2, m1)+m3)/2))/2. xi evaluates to 54.1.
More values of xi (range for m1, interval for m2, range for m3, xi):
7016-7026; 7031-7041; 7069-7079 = 54.4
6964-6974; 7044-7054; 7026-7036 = 56.7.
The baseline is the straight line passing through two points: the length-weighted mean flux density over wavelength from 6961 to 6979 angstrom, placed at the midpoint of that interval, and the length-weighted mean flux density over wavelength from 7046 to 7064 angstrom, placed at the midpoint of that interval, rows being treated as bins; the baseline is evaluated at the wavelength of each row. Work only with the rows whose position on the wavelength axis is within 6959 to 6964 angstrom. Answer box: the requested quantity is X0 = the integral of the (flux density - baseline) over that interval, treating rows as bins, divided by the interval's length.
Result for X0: -1.7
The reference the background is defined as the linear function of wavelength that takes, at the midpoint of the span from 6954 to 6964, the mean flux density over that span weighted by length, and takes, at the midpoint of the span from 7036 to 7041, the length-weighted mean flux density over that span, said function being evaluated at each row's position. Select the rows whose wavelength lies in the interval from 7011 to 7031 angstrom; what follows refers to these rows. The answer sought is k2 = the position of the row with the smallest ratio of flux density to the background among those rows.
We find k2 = 7017.5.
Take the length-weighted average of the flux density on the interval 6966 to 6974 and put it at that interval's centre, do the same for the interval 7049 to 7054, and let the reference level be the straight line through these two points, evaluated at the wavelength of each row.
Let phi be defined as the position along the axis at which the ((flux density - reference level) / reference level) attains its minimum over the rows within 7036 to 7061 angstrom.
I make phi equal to 7057.5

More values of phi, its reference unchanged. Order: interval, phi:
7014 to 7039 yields 7017.5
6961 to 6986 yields 6980.0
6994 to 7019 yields 7017.5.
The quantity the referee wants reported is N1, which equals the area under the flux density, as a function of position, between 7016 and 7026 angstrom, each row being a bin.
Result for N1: 716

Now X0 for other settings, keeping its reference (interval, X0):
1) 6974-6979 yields -0.6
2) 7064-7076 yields 1.9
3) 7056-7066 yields -0.3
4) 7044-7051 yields 0.2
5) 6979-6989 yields -0.6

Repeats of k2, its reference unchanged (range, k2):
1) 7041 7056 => 7042.5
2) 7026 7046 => 7032.5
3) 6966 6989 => 6980.0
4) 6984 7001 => 6992.5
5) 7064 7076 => 7067.5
